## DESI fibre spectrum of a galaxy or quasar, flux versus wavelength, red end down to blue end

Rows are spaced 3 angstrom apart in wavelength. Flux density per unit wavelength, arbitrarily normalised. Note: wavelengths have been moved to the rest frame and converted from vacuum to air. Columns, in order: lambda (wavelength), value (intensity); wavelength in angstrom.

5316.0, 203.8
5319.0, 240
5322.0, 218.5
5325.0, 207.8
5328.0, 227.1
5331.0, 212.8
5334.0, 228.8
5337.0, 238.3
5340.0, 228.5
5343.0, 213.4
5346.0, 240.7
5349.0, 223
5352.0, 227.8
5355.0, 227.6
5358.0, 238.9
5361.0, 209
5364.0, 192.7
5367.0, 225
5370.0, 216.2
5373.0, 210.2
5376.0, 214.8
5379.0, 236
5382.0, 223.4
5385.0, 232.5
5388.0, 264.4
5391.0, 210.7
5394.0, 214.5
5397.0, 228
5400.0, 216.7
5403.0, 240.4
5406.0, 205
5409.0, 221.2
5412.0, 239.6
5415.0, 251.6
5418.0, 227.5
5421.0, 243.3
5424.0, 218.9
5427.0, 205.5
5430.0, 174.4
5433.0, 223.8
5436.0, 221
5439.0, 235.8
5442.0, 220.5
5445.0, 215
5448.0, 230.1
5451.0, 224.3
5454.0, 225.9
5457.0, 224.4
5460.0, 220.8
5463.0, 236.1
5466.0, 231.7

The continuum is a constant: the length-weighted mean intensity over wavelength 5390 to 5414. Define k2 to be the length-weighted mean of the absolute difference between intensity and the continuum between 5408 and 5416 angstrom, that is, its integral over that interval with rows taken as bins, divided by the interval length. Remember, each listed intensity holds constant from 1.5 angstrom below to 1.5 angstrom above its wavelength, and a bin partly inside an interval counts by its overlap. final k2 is 16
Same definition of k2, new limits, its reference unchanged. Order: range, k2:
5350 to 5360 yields 8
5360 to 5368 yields 16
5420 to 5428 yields 13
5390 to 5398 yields 9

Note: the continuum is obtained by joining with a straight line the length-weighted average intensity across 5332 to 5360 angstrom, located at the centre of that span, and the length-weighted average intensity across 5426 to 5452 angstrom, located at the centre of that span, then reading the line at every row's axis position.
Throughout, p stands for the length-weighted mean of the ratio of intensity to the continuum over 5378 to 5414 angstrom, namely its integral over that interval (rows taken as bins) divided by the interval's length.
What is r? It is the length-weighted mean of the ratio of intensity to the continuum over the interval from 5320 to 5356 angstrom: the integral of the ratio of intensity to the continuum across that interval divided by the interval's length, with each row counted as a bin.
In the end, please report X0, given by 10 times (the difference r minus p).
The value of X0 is -0.48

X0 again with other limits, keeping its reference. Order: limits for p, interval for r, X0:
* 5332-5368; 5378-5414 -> 0.43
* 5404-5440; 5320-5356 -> -0.38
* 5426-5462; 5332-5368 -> -0.31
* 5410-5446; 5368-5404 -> -0.15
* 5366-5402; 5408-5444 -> 0.20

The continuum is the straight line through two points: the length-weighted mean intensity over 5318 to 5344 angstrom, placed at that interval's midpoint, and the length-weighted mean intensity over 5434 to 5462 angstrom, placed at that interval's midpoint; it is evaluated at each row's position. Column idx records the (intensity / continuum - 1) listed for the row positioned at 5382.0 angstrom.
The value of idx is -0.003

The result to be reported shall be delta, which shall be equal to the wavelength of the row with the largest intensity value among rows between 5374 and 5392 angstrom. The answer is 5388.0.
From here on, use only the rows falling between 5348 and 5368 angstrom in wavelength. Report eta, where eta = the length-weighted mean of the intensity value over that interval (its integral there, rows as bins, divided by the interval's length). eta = 220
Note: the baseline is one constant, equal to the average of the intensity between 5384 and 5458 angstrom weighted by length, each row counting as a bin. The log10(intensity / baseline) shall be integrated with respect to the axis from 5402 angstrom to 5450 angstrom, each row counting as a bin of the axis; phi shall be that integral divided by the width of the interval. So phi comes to -0.004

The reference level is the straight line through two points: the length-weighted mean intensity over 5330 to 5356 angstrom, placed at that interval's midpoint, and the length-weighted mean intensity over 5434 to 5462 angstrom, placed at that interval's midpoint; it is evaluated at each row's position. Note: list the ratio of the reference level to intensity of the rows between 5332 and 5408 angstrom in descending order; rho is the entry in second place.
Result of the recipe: 1.10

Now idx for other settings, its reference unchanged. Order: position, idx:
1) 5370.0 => -0.035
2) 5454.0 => 0.007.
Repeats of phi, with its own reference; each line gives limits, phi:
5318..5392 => -0.001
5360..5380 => -0.021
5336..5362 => 0.005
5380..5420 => 0.008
